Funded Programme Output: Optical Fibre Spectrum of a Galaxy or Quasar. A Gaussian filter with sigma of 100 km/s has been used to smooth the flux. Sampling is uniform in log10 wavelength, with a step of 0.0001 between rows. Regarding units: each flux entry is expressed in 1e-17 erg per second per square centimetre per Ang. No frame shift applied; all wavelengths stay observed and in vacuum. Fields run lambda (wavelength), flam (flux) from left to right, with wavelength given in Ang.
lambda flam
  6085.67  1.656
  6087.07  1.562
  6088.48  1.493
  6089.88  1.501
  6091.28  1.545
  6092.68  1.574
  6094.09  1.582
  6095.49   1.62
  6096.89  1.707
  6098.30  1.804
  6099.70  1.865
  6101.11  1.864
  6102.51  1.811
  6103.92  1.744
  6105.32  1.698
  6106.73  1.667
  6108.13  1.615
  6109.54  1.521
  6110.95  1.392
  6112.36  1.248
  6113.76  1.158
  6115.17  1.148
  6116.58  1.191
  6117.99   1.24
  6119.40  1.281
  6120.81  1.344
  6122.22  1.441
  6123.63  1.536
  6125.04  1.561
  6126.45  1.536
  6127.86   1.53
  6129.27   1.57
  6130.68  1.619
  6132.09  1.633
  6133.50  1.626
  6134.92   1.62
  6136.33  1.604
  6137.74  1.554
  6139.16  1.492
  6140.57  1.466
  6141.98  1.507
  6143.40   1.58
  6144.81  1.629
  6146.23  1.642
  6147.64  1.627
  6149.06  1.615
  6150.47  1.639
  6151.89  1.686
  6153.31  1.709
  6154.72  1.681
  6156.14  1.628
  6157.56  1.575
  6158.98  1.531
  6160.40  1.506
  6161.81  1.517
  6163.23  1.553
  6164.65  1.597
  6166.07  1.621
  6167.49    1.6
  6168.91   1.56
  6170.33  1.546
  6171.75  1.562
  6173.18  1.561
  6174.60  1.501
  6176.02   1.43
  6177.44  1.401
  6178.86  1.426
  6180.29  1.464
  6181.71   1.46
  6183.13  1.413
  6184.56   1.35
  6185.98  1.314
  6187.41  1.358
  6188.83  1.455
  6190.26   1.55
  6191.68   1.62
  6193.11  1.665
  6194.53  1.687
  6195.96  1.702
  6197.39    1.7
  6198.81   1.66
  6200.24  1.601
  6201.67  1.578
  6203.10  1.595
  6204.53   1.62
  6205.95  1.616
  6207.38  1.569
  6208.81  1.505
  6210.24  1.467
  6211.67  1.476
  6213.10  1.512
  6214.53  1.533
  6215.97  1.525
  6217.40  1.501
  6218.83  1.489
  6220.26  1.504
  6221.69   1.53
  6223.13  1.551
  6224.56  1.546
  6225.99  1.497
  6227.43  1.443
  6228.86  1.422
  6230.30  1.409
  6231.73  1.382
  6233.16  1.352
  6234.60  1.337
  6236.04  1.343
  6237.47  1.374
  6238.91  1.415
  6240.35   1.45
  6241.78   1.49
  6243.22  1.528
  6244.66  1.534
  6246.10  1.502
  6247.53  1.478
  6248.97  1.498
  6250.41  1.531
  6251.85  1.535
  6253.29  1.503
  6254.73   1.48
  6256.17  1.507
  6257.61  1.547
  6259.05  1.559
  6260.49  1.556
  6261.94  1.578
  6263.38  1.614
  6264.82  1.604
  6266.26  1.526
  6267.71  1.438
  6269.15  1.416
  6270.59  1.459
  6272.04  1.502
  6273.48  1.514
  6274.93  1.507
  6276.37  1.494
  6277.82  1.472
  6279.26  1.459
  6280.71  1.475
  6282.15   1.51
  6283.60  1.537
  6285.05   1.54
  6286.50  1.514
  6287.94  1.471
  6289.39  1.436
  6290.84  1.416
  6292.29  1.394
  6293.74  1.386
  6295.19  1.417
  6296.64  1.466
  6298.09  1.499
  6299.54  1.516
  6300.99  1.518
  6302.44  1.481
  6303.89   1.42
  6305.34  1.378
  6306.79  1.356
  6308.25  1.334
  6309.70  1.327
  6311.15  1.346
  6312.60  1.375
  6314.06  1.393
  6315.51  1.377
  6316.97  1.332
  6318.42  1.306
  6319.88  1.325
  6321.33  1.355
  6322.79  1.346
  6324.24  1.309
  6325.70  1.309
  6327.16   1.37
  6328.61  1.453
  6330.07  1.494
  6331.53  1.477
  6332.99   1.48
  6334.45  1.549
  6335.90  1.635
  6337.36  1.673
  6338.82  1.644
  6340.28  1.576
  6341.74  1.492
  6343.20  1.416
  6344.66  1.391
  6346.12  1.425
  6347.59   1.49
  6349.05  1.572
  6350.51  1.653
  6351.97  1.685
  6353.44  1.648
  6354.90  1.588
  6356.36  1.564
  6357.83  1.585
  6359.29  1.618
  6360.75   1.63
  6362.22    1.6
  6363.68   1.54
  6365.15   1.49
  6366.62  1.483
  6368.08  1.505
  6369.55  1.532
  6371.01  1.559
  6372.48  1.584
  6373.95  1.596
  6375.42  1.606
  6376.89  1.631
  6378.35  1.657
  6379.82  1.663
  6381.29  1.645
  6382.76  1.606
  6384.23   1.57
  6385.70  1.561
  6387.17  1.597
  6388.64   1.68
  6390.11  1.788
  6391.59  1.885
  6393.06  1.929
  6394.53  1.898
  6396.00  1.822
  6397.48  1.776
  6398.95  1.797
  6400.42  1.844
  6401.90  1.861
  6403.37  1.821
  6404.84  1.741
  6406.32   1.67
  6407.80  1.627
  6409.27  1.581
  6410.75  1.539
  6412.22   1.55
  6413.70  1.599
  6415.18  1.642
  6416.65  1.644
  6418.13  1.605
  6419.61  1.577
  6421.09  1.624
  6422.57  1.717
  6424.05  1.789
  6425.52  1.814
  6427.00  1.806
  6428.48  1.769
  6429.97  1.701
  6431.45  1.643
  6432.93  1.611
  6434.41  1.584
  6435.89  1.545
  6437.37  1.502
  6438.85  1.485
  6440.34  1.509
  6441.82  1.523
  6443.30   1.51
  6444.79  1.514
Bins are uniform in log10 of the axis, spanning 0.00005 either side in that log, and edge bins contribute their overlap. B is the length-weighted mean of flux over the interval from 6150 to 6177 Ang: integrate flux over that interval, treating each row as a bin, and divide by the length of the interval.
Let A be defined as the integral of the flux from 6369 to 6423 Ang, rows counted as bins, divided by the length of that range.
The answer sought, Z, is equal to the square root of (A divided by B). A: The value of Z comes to 1.03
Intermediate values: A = 1.68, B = 1.58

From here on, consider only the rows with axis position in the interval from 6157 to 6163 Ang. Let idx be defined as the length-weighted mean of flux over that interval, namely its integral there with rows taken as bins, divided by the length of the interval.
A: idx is 1.53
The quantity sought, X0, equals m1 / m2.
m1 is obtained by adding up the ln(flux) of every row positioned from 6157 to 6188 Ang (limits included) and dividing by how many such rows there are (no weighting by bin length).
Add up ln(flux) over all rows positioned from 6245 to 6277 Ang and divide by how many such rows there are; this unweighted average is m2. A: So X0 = 0.96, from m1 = 0.40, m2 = 0.42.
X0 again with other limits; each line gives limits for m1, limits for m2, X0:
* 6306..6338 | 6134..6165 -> 0.73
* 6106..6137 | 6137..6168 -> 0.80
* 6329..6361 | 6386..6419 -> 0.82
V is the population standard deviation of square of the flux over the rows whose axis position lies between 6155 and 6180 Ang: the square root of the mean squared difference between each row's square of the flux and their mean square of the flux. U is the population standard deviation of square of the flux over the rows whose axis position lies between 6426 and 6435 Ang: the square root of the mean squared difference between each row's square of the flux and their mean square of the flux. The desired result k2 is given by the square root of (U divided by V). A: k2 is 1.2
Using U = 0.27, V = 0.20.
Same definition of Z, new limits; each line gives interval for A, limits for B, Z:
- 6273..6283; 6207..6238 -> 1.01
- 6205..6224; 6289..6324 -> 1.05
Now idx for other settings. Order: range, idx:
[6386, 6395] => 1.78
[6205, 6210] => 1.56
